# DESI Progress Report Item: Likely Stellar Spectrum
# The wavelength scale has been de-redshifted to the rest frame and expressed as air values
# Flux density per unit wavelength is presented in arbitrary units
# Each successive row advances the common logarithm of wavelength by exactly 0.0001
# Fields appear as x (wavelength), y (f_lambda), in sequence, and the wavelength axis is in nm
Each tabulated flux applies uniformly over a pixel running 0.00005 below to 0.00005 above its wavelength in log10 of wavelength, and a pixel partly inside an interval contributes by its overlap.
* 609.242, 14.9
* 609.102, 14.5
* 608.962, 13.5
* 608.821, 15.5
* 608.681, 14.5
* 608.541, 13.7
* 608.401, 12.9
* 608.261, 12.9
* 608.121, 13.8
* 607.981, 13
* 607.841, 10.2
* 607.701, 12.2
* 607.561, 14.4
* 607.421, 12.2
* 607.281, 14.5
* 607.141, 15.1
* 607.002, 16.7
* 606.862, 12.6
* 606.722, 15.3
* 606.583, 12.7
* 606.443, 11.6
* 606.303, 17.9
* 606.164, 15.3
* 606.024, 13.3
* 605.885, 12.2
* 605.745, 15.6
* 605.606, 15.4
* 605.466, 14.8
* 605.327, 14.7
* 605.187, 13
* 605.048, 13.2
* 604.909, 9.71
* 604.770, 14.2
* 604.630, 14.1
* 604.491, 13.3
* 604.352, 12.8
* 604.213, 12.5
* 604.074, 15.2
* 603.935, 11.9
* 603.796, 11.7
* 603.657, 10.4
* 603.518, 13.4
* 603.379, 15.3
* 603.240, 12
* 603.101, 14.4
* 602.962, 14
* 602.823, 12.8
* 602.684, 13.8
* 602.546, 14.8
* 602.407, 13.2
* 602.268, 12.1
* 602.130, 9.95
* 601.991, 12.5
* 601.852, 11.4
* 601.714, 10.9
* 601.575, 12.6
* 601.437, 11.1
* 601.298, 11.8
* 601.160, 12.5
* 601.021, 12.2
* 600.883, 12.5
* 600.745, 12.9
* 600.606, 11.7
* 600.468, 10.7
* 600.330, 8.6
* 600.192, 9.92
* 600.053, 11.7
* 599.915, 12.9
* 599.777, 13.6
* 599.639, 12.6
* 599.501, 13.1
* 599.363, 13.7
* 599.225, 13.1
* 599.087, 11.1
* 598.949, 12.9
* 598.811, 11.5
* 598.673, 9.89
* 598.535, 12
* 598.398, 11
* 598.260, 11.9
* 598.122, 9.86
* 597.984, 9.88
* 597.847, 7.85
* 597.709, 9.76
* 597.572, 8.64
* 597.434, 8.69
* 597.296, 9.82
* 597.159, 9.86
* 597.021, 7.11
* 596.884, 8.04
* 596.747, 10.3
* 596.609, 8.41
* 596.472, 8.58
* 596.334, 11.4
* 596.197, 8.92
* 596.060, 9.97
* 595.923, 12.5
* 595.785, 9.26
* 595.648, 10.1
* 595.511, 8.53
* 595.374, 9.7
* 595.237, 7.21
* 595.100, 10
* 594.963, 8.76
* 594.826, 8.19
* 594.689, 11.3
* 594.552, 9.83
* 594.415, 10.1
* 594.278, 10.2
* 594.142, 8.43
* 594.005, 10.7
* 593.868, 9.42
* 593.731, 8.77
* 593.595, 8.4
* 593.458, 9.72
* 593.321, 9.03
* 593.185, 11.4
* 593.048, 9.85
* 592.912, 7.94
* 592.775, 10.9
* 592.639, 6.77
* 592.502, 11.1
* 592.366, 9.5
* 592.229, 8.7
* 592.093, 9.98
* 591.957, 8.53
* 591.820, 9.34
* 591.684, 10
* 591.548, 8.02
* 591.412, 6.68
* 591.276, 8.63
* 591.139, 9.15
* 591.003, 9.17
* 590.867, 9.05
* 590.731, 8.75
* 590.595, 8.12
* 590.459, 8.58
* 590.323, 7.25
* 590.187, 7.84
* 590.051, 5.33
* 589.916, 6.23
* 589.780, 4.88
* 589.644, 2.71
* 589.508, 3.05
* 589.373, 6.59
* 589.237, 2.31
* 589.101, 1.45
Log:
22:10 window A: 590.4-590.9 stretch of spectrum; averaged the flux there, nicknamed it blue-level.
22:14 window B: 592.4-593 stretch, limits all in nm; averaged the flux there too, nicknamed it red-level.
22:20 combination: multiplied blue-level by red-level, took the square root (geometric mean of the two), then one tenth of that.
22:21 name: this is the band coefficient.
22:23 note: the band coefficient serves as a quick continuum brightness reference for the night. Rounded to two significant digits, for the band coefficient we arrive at 0.89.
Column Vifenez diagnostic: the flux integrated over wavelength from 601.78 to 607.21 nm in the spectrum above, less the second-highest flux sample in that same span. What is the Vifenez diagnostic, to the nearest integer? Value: 56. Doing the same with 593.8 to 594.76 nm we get -1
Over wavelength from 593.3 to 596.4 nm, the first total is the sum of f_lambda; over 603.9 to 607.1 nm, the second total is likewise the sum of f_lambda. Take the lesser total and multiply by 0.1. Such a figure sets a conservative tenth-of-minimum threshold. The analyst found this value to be 22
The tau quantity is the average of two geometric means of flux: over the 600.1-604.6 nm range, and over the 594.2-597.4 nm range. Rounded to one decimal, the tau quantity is 10.8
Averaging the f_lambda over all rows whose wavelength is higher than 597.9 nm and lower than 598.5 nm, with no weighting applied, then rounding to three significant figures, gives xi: 10.7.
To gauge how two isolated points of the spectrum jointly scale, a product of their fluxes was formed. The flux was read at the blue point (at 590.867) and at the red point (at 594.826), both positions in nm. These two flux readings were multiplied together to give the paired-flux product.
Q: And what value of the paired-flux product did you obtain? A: 74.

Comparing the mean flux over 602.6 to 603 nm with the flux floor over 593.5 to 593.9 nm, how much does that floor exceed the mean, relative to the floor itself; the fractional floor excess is -0.61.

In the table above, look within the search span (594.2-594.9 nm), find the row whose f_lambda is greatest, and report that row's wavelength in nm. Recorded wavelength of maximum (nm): 594.689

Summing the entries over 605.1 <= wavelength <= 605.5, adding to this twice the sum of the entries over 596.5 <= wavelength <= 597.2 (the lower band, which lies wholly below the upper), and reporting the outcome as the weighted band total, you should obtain 130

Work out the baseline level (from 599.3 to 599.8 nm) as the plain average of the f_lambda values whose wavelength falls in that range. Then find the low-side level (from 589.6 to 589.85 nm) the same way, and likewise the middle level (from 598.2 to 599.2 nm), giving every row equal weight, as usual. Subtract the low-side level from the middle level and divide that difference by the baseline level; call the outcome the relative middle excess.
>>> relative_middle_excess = 0.6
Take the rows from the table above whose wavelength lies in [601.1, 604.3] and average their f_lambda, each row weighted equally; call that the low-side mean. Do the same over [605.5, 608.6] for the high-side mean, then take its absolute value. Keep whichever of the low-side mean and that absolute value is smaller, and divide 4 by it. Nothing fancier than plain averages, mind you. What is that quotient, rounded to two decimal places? 0.32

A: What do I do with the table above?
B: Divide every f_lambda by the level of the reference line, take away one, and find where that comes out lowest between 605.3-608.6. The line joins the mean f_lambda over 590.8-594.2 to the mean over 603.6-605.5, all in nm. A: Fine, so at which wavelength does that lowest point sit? 607.841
